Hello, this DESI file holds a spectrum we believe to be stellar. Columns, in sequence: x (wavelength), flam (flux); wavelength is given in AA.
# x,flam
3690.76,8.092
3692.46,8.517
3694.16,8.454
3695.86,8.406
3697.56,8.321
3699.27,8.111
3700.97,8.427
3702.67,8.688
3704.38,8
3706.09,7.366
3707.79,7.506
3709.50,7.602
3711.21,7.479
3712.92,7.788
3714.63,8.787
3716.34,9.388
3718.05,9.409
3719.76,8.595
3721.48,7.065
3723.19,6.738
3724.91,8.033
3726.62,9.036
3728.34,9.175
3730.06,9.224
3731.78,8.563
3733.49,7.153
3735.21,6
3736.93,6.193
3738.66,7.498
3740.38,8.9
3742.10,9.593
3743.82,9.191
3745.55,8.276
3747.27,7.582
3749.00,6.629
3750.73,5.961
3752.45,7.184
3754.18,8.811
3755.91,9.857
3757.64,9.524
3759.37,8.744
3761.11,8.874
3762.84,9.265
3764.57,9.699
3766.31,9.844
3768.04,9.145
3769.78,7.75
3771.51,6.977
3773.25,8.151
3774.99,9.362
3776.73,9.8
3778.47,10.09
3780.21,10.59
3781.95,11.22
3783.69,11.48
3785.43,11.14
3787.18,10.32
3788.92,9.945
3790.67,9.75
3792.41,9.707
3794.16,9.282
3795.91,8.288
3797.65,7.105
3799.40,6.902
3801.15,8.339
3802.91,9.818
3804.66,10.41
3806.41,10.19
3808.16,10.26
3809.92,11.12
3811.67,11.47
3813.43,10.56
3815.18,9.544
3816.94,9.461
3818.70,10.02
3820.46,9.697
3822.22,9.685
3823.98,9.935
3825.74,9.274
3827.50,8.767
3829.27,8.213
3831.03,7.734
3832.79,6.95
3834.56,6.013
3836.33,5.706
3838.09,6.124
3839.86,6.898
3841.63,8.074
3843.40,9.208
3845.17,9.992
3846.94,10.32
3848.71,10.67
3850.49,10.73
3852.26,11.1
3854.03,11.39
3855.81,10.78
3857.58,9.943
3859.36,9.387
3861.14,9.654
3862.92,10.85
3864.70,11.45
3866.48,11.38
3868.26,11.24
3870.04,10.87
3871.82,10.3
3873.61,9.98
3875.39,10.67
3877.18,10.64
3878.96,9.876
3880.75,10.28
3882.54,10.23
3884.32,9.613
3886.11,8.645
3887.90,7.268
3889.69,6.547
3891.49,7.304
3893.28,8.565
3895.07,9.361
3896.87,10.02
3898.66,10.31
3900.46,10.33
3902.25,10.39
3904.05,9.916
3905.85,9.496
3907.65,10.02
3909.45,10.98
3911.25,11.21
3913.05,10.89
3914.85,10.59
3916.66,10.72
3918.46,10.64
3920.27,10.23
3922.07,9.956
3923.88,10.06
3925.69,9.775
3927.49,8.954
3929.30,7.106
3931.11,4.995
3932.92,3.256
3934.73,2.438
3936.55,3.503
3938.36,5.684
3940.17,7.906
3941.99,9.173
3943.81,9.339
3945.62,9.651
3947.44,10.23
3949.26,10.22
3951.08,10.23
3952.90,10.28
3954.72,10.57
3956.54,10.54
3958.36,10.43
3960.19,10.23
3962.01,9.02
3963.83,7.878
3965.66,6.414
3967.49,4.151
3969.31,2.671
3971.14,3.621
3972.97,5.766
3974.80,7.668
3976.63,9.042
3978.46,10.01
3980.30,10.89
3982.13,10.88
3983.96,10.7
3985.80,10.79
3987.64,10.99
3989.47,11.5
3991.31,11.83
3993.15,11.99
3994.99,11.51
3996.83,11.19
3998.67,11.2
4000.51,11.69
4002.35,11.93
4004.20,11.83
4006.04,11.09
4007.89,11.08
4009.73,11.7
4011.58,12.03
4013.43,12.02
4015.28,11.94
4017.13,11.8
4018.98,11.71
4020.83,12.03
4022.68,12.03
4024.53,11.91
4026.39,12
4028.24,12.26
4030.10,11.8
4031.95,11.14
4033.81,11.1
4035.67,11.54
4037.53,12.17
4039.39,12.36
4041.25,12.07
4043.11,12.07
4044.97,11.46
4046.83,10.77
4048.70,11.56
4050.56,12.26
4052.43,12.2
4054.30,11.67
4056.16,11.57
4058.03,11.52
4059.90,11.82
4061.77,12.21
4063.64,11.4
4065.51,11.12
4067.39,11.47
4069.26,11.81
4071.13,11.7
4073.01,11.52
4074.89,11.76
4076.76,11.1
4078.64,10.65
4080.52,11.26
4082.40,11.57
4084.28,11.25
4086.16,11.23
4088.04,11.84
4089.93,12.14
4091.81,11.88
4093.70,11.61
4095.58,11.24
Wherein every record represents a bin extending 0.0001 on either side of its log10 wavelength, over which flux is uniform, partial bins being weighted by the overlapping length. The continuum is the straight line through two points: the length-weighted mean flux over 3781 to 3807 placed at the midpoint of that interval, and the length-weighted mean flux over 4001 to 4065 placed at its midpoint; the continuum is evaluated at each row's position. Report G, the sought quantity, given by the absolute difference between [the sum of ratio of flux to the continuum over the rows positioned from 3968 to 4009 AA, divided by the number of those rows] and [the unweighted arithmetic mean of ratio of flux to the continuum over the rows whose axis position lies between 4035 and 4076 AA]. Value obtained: 0.102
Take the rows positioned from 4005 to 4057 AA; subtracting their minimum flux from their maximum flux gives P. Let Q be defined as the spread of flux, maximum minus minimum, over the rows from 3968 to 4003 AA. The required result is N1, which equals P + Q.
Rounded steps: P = 1.59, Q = 9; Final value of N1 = 11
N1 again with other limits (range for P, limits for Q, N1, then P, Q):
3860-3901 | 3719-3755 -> 9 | 4.90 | 4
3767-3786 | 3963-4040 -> 14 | 4.50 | 10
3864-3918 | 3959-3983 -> 13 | 4.90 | 8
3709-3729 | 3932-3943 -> 9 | 2.67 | 7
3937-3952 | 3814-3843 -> 9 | 4.55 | 4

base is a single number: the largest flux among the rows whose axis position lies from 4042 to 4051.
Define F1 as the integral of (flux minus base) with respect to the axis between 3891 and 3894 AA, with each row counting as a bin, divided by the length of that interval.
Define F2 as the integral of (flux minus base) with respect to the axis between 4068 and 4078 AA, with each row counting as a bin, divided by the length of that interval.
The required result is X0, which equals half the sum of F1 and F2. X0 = -2.5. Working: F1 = -4.28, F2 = -0.7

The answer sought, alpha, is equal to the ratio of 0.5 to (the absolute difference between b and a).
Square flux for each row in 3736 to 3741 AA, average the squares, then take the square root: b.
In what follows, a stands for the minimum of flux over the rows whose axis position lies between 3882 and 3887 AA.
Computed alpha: 0.48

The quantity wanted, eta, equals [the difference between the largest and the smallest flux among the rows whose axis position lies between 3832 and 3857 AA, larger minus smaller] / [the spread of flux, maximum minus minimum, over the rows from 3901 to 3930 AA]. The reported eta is 1.38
